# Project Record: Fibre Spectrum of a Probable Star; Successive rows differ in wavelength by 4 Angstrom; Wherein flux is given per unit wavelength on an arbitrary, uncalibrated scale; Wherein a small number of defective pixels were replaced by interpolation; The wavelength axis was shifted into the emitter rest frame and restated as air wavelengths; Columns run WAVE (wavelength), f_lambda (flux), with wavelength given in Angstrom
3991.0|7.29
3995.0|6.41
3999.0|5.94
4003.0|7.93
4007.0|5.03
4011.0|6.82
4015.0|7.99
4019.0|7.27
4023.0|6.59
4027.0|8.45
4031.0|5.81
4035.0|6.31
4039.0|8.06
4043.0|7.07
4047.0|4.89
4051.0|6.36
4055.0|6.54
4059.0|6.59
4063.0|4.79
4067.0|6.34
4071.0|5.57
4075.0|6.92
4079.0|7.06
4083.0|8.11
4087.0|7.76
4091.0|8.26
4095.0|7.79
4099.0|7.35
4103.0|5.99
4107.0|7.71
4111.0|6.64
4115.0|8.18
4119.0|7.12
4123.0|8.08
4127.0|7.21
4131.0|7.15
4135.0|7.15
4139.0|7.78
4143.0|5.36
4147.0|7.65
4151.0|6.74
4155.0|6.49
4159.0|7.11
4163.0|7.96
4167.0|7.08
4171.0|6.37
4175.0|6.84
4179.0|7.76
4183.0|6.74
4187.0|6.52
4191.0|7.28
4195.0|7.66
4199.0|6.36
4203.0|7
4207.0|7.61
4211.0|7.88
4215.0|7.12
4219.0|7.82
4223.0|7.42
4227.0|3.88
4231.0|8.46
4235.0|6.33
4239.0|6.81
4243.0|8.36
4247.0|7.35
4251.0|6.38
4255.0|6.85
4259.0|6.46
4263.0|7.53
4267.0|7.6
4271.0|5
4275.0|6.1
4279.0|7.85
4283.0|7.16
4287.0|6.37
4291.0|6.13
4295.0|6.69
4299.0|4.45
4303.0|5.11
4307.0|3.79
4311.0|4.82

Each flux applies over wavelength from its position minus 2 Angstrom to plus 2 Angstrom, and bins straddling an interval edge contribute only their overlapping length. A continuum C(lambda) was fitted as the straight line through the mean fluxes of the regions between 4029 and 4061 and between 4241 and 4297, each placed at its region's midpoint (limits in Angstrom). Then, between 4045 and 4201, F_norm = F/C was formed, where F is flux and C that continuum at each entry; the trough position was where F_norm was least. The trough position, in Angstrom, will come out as 4063.0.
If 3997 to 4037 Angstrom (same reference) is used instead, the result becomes 4007.0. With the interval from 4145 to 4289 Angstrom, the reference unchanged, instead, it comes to 4227.0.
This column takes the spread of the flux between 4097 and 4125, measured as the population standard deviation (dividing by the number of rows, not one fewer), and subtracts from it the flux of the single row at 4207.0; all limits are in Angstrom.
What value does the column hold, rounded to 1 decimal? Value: -6.9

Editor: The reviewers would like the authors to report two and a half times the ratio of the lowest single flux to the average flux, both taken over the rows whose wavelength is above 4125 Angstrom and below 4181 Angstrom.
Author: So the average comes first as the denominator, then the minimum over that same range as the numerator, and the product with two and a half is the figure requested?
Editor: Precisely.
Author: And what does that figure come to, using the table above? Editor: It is 1.90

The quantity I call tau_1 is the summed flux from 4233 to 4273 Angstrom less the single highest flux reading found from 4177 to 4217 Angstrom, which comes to 60.8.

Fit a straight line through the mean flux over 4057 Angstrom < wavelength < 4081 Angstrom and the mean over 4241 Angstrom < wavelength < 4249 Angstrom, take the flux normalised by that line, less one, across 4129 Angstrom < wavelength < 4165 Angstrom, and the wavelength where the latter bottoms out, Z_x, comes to 4143.0 Angstrom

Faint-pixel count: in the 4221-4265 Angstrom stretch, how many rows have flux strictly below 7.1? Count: 6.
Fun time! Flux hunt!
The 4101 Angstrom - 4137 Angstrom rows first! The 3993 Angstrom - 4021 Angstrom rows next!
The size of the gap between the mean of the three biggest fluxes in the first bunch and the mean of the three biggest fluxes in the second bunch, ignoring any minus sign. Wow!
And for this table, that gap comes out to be 0.26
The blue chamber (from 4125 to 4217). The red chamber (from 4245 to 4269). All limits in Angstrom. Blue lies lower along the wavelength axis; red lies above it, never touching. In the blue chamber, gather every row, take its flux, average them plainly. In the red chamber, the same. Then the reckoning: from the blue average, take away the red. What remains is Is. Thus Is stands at 0.1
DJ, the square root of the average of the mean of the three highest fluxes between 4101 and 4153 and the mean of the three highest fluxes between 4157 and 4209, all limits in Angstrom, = 2.811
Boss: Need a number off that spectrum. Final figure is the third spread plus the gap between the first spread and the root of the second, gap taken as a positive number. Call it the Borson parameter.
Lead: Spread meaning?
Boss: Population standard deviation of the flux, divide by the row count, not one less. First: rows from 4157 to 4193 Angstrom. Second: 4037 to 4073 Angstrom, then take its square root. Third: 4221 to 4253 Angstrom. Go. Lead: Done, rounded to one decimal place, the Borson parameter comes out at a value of 1.8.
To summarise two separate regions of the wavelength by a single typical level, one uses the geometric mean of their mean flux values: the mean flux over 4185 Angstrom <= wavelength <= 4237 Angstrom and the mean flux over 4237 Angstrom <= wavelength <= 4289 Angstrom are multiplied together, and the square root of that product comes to 6.97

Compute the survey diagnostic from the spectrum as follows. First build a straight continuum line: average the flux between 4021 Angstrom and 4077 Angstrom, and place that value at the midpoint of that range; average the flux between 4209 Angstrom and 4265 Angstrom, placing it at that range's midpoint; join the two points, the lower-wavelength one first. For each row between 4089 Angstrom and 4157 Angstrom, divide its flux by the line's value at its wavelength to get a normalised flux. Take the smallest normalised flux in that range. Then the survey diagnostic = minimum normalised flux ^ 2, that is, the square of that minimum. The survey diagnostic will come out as 0.63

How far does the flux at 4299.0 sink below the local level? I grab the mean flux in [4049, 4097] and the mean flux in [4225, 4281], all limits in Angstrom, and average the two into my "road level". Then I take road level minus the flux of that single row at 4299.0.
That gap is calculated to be 2.4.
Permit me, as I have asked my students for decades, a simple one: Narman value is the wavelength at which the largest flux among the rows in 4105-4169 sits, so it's 4115.0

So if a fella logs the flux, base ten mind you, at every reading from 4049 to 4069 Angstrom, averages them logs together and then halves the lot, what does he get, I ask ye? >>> 0.392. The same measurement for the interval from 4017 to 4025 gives 0.420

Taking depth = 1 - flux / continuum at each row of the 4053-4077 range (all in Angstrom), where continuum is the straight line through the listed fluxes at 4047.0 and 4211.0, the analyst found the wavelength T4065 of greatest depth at 4063.0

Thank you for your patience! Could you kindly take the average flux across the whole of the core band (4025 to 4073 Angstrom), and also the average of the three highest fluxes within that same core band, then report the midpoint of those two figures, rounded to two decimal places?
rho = 7.13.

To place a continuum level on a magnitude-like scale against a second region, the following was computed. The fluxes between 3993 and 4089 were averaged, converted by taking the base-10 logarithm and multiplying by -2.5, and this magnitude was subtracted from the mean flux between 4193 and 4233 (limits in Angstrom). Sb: 9.18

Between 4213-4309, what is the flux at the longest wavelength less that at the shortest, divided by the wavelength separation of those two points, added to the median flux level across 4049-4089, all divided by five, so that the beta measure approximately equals 1.31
